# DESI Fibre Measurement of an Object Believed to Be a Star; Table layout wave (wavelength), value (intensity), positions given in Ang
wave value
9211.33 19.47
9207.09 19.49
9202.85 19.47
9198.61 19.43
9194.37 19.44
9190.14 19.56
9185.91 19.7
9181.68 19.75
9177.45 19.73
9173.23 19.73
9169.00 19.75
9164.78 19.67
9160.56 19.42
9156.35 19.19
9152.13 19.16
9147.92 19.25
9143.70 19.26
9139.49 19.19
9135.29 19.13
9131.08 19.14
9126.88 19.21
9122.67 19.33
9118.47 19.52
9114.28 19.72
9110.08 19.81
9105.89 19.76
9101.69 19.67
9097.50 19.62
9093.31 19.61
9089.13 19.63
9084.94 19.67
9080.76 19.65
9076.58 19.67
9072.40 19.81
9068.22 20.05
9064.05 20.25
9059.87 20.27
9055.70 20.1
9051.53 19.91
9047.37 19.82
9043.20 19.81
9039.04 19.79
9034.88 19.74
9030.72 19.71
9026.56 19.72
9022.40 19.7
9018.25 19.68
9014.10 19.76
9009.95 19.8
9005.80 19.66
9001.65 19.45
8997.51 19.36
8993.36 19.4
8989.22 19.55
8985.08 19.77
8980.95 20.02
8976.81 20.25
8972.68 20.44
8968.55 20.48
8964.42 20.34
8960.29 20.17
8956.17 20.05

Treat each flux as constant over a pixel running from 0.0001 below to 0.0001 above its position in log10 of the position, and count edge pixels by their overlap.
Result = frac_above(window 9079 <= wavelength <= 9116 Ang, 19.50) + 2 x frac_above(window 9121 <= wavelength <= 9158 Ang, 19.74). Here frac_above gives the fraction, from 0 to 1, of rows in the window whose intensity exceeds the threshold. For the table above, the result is 1.00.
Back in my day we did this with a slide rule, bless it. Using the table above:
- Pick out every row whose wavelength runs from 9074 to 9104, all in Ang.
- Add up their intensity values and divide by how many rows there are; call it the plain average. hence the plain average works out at 19.6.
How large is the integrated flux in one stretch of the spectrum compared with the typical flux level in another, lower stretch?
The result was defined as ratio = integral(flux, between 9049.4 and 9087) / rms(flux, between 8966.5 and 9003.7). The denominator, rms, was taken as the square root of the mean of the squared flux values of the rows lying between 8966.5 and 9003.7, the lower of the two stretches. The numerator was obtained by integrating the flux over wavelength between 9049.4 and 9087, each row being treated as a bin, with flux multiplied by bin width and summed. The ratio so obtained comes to 37.7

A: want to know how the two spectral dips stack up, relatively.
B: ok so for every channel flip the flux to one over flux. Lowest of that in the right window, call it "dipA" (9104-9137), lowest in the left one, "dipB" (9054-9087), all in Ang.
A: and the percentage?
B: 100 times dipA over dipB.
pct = 102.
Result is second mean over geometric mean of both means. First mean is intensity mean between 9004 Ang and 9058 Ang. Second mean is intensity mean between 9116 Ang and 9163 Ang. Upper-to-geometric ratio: 0.987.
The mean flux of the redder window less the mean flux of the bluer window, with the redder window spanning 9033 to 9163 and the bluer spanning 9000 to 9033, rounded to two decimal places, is -0.07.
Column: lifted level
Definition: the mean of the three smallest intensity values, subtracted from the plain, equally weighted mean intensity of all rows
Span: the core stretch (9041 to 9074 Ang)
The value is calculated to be 0.19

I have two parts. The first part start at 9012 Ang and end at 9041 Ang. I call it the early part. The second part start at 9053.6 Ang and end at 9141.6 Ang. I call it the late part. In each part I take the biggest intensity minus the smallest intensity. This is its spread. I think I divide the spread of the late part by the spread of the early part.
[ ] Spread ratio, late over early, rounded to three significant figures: 10.4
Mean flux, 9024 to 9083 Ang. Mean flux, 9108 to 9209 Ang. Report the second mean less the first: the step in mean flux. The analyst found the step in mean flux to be -0.42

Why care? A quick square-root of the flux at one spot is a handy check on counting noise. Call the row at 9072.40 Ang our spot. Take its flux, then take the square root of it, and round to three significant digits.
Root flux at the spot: 4.45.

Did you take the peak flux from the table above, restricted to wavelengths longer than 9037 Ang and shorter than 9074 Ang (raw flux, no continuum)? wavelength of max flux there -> 9059.87 Ang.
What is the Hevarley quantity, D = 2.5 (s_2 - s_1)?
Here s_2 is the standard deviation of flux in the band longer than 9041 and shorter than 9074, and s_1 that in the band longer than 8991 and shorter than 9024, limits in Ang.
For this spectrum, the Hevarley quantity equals 0.05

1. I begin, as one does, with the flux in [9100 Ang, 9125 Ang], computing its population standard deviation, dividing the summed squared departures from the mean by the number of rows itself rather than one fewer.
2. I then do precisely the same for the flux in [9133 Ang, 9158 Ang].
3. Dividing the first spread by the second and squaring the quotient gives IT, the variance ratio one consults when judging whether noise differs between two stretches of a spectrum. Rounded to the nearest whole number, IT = 13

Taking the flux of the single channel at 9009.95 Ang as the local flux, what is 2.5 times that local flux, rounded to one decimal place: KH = 49.5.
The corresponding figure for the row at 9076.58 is 49.2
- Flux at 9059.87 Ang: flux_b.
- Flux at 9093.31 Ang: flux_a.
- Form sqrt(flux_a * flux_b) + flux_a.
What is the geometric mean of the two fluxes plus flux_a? 39.55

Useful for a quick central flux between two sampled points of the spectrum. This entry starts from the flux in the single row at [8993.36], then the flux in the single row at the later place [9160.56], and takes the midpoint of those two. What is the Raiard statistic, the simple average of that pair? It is 19.4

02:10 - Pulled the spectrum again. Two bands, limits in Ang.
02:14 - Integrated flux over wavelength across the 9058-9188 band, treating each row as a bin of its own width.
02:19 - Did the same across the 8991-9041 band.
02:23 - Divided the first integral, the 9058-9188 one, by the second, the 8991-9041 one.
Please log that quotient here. 2.6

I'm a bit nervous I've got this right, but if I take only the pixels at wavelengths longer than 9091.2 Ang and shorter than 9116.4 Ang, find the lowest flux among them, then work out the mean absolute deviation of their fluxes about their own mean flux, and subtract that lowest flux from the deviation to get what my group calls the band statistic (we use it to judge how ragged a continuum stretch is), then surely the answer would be -19.5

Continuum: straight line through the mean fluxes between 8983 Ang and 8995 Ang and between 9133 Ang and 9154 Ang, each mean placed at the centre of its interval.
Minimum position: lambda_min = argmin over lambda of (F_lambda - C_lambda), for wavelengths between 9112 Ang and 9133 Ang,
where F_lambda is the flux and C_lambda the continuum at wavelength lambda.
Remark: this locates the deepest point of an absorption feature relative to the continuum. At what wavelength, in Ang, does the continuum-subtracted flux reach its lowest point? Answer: 9131.08 Ang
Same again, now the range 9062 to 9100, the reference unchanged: 9093.31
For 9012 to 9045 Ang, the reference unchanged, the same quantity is 9018.25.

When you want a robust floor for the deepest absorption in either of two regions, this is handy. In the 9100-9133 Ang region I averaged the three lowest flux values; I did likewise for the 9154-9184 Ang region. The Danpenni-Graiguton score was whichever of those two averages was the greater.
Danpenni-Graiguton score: 19.4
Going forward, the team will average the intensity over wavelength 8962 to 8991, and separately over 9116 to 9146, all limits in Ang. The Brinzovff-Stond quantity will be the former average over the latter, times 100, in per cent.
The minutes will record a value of 105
